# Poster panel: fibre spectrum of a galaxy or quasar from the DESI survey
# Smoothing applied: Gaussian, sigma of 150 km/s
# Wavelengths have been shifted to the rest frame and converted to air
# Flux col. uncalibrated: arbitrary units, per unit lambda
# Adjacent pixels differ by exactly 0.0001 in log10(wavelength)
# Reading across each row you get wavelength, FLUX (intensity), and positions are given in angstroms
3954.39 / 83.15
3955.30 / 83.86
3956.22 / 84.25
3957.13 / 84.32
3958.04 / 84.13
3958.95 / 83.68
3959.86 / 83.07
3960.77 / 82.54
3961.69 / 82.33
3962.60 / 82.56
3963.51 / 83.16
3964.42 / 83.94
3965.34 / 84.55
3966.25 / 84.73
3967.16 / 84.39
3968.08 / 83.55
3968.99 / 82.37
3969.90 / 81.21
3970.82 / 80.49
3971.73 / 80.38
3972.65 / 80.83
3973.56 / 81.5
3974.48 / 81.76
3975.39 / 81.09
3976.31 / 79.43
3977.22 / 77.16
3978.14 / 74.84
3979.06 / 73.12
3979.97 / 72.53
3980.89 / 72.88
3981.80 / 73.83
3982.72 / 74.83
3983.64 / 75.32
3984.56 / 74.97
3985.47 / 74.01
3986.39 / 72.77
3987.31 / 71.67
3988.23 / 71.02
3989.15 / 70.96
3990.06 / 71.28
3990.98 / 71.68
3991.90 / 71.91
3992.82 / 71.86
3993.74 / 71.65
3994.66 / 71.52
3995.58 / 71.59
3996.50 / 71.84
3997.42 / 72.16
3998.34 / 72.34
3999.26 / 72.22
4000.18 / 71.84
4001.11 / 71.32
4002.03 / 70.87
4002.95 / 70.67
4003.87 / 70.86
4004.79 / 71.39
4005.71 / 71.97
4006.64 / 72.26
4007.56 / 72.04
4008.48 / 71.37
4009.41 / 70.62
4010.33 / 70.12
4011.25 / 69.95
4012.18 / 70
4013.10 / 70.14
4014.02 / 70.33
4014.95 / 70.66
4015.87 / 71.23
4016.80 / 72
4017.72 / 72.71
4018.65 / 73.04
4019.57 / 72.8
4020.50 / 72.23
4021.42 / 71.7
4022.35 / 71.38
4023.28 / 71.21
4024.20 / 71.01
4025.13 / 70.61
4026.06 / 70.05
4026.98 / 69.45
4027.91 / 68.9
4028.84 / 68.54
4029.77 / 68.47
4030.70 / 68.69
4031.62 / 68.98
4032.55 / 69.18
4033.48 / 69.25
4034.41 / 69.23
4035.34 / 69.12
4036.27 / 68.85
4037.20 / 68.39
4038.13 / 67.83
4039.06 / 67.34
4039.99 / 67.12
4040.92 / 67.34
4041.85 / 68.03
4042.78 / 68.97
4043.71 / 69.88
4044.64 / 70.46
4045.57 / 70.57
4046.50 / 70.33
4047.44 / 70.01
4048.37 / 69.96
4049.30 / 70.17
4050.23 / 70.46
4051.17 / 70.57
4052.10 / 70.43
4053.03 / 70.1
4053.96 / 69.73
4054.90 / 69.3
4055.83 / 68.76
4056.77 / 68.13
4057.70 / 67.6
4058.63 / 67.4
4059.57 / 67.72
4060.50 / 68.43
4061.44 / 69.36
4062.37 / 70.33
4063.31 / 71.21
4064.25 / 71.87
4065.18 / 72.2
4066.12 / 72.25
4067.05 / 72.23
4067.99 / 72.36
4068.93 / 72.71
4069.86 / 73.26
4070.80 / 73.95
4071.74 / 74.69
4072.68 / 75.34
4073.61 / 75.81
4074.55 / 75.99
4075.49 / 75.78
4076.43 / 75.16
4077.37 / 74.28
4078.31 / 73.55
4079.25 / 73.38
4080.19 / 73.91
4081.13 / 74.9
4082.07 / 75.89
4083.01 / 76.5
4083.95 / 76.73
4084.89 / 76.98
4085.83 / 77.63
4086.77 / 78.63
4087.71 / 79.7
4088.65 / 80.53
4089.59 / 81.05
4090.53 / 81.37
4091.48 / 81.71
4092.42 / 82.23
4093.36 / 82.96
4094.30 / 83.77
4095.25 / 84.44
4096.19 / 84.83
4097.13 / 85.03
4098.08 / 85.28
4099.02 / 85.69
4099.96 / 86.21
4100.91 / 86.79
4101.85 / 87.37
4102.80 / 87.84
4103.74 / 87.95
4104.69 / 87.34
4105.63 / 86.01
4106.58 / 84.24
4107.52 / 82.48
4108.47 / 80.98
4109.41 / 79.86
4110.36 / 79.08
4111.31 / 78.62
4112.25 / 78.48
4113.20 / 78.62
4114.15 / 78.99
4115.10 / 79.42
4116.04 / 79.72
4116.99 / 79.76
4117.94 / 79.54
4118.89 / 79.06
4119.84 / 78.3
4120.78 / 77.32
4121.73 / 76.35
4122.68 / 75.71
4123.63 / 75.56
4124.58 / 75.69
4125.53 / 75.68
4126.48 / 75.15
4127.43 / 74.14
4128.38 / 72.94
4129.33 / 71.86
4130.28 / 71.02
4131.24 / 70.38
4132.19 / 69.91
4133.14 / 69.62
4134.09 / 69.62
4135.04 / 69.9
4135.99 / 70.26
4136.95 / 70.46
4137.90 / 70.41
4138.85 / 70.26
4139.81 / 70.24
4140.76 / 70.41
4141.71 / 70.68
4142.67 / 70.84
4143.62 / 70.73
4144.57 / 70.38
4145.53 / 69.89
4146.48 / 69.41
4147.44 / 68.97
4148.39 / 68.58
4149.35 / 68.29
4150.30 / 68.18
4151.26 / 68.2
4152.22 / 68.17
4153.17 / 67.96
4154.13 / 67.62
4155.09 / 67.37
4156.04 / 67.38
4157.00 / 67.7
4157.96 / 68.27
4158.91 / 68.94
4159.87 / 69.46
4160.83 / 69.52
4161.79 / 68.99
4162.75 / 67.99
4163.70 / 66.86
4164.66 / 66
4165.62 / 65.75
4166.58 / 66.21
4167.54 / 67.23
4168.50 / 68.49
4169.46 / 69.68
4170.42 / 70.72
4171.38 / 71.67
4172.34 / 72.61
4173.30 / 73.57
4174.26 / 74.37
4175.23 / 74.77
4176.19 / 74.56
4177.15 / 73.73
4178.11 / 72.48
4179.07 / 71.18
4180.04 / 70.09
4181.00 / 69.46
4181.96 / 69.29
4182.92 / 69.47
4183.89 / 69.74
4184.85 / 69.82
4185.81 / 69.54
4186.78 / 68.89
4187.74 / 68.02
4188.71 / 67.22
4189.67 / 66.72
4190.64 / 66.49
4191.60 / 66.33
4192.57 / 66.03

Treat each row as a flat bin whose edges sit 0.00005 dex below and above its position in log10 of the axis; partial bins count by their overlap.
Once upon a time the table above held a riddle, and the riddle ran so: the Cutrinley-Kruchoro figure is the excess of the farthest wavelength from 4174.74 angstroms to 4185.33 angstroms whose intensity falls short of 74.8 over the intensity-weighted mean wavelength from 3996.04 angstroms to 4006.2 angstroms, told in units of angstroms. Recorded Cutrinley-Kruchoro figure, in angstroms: 183.8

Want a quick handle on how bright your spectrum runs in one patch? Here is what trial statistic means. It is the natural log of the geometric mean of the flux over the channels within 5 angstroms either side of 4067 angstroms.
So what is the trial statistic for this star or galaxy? 4.28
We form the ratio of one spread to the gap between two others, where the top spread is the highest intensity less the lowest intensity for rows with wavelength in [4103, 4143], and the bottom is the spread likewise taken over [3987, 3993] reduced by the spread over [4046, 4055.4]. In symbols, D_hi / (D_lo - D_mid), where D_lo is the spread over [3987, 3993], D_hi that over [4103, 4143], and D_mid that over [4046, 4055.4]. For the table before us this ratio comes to -57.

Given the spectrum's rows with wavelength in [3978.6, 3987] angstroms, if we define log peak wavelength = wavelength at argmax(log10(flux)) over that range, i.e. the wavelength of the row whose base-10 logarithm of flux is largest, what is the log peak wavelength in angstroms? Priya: 3983.64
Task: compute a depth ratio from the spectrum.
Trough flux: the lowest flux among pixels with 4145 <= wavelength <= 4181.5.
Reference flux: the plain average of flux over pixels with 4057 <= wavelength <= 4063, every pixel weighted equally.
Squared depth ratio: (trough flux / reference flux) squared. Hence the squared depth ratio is 0.92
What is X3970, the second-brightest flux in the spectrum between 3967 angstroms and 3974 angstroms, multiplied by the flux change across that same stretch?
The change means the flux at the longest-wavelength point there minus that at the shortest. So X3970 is -241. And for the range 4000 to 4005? -32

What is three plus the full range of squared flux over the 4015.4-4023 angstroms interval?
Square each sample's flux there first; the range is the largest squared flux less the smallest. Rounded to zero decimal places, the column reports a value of 264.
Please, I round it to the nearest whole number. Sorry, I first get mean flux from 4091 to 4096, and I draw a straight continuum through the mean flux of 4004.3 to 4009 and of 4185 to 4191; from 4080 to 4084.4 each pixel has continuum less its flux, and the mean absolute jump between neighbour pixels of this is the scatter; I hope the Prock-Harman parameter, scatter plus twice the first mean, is 167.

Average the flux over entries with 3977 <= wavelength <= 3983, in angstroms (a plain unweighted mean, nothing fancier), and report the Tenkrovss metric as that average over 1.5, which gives 49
